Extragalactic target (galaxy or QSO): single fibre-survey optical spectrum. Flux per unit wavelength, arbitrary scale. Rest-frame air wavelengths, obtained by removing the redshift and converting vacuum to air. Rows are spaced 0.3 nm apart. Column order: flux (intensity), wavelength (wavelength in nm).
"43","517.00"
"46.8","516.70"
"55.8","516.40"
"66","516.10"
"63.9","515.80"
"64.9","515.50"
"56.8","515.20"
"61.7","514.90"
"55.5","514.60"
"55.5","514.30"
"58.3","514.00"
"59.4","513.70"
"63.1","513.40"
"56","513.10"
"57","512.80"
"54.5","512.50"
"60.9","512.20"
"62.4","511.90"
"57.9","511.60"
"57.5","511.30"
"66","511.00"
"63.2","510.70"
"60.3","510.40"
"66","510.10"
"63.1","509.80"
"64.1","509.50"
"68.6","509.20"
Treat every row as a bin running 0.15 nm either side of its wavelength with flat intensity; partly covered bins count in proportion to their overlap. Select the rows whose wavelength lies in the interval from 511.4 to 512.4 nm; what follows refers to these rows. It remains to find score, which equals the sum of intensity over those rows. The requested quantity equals 181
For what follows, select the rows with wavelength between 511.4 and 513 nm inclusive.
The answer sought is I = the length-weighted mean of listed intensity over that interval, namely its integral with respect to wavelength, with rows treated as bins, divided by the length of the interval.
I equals 58.4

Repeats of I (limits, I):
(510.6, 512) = 61.3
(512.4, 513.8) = 58.1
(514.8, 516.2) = 62.6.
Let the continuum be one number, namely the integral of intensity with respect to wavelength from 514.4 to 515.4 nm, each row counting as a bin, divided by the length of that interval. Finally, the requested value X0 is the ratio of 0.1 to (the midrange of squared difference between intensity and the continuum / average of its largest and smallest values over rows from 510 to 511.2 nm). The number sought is 0.0031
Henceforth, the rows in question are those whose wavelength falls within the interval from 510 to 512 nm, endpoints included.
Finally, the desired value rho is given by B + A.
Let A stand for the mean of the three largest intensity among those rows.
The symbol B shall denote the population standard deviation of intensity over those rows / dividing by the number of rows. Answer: 68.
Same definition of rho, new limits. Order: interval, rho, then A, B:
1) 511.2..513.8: 65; 62.1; 2.8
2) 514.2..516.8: 71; 64.9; 5.8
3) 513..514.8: 63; 60.3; 2.7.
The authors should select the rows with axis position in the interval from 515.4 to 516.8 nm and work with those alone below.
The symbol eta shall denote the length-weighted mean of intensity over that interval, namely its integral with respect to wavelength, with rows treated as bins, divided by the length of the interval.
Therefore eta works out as 59.7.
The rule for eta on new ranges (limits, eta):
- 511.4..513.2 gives 58.2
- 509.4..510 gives 63.8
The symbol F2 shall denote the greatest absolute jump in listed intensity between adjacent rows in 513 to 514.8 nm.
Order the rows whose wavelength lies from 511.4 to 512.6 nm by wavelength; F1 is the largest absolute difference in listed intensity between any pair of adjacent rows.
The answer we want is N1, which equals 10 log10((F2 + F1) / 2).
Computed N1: 8.3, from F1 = 6.4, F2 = 7.1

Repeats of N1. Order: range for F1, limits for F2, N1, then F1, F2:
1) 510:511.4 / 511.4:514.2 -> 8.9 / 8.5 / 7.1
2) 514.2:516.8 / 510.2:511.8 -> 9.7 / 10.2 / 8.5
